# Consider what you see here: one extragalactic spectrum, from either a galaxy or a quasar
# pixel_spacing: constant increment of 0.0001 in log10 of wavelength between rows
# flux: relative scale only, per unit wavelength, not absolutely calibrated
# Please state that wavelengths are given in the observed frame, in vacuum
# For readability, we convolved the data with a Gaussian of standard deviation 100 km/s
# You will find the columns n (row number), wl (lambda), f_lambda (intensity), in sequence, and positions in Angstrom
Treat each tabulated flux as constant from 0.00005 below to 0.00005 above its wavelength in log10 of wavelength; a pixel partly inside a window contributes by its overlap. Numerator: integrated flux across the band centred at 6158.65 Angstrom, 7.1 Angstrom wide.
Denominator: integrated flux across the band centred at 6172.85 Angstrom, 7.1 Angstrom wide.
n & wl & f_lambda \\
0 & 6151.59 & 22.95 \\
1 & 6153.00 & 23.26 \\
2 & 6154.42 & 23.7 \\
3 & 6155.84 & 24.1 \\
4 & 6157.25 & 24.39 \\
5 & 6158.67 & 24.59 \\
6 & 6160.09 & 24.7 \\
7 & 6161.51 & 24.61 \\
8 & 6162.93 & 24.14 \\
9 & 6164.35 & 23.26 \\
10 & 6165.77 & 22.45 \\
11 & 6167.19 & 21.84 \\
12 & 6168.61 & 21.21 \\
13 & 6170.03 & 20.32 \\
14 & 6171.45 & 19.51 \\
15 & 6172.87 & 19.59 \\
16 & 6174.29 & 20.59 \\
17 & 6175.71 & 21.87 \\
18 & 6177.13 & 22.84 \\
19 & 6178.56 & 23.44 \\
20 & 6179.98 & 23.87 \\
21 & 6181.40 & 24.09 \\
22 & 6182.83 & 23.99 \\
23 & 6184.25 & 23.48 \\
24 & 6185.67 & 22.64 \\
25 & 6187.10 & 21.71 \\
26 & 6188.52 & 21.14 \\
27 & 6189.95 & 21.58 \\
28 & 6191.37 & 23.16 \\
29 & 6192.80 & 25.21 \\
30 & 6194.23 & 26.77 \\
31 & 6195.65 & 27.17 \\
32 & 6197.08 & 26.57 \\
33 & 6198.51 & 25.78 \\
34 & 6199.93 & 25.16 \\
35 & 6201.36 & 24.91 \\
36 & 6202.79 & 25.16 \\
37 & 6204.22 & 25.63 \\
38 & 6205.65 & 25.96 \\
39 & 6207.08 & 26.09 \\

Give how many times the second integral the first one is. 1.20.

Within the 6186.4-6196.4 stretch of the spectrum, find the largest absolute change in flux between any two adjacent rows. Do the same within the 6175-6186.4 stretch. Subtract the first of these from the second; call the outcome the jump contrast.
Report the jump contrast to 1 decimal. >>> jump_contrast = -1.1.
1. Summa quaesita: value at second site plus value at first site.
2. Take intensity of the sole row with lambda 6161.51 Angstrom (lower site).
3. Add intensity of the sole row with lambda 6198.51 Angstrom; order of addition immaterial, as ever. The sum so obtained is 50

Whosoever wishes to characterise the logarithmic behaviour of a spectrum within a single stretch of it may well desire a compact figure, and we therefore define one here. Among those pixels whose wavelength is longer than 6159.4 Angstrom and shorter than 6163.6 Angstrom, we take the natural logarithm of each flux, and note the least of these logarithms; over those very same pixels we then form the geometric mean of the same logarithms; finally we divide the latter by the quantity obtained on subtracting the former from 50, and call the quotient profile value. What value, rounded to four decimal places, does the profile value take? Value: 0.0683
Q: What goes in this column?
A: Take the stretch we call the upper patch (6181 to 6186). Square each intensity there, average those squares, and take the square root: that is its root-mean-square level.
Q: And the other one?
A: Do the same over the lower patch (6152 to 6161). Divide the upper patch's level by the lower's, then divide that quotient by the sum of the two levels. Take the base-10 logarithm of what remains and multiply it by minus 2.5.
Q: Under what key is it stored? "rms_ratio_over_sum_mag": 4.22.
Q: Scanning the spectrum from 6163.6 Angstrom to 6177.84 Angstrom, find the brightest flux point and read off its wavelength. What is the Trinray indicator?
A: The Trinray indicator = 6164.35 Angstrom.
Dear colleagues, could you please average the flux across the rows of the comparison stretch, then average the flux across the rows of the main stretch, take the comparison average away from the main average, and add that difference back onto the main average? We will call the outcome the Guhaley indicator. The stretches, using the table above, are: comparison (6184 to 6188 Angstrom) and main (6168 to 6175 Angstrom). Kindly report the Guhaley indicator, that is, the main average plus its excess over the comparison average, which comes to 18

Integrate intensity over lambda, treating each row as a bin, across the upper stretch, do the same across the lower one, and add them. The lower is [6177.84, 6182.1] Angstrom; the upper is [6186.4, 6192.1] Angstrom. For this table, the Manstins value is 226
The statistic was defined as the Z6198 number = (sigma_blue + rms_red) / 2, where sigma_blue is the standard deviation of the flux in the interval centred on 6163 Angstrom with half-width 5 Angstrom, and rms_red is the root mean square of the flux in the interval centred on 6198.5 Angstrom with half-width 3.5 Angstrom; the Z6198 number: 13.5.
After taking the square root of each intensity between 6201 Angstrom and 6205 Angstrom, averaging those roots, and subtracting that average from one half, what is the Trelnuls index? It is -4.52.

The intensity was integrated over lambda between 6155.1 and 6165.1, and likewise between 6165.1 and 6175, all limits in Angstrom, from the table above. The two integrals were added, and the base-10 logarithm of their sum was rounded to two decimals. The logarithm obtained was 2.65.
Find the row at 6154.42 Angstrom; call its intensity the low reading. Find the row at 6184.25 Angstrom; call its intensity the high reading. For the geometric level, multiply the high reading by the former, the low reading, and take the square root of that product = 23.6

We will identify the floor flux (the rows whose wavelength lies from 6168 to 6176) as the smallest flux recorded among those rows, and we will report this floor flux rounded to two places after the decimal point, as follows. 19.51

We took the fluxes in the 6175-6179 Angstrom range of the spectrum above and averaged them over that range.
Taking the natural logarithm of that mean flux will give 3.12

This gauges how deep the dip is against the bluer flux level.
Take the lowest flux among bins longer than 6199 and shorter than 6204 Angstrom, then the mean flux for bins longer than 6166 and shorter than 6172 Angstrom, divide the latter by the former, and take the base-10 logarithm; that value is -0.08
